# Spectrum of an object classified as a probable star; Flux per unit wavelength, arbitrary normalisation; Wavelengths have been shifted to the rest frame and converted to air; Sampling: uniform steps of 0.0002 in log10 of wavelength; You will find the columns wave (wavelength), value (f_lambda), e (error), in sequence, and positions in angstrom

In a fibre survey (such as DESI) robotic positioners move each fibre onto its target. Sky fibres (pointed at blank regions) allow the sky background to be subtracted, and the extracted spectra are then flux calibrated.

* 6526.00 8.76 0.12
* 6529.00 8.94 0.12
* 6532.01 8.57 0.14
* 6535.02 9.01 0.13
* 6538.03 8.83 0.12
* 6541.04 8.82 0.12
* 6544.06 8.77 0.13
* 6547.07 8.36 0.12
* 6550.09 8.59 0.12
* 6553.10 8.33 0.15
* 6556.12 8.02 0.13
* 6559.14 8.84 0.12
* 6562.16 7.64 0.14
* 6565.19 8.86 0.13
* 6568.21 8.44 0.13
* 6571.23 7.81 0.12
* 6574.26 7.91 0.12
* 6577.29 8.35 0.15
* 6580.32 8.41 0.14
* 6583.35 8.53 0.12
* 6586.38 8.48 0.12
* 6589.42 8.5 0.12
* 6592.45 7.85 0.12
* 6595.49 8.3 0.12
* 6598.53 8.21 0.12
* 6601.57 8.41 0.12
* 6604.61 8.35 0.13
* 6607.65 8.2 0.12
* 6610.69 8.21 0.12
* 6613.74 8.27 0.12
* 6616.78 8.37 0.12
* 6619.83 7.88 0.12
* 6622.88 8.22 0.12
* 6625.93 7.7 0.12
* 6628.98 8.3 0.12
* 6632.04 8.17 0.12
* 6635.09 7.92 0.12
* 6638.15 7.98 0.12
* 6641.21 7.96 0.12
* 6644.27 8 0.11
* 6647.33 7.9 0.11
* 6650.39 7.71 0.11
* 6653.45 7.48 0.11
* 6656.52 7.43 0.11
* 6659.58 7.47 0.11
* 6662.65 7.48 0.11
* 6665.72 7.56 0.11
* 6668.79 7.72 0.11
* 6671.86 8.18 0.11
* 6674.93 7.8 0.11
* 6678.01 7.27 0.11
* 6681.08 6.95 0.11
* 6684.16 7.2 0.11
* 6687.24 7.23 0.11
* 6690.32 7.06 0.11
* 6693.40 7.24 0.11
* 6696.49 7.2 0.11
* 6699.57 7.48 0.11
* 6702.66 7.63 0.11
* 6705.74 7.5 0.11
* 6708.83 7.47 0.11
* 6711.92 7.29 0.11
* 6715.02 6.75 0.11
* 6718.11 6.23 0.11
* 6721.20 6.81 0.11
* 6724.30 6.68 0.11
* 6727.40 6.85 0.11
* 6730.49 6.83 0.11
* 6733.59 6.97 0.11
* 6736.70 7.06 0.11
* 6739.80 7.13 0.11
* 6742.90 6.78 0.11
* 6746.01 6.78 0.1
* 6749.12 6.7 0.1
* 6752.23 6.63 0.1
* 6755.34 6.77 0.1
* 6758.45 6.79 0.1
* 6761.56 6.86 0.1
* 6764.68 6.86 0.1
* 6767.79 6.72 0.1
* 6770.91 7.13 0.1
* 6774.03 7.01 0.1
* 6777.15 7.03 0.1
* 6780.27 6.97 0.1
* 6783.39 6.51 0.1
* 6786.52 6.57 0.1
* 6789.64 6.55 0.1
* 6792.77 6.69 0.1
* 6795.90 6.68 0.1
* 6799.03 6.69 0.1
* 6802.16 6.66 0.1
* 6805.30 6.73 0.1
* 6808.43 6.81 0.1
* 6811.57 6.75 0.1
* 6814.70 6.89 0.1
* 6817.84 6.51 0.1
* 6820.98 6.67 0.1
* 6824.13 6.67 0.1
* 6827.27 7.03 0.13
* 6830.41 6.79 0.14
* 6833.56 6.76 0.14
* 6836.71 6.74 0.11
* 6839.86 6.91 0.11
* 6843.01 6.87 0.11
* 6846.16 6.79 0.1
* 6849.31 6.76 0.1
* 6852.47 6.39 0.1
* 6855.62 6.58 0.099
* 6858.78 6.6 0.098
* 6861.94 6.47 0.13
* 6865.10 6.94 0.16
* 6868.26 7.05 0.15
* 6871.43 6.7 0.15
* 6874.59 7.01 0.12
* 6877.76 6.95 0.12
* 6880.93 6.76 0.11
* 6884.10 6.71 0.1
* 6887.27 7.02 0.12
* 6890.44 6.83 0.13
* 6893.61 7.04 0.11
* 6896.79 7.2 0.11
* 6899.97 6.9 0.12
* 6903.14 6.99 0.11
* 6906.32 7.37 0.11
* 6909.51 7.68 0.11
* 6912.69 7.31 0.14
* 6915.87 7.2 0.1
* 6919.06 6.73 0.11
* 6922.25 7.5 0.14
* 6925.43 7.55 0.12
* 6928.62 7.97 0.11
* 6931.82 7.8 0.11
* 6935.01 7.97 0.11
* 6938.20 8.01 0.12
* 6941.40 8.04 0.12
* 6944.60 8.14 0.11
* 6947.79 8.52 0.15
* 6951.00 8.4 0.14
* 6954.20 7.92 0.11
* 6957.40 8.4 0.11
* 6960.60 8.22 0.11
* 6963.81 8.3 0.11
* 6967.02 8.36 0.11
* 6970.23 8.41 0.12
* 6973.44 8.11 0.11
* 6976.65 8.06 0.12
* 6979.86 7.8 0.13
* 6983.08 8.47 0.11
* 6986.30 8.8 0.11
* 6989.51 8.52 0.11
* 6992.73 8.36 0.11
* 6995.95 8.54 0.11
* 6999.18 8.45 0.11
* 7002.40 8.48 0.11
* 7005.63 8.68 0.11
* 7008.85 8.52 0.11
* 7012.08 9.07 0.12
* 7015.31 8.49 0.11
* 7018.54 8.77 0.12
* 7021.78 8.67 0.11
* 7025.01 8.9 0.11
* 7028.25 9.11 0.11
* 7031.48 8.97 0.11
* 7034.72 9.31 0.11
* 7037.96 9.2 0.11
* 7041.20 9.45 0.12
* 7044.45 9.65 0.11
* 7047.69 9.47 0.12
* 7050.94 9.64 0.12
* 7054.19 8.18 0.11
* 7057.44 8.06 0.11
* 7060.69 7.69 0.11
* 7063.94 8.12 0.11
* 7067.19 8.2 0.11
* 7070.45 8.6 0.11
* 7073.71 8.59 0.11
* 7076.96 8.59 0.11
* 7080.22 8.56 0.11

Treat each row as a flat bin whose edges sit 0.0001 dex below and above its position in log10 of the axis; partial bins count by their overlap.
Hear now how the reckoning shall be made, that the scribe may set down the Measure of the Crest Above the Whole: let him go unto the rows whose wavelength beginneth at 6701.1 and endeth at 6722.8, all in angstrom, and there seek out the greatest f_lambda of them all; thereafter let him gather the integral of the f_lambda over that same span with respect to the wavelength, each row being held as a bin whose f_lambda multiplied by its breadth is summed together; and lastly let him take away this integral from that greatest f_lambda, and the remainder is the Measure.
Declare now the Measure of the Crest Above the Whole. -146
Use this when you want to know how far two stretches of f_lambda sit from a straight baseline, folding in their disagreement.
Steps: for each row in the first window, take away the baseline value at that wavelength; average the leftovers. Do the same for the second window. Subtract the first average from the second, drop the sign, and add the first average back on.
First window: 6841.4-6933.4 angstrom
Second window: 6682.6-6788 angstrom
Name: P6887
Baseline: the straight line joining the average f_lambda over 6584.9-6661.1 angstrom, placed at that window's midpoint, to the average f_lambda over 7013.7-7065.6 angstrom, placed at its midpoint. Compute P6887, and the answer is -1.3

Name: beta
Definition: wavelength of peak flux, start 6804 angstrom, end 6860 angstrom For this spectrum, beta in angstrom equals 6827.27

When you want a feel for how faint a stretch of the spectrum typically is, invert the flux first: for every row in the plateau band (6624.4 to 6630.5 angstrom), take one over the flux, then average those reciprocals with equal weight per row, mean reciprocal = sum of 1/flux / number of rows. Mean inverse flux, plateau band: 0.125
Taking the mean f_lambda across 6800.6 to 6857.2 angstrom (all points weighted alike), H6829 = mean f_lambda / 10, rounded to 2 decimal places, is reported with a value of 0.67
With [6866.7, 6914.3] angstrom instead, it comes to 0.70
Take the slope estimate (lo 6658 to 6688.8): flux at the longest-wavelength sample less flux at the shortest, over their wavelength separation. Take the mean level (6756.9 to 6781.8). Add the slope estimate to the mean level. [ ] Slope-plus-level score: 6.9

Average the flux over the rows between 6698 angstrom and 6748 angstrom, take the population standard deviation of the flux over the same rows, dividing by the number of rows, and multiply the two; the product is 2.6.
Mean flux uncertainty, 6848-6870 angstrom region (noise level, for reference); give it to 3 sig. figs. 0.120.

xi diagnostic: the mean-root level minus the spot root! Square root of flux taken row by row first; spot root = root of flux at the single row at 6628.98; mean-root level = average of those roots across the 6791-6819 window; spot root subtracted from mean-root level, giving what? -0.29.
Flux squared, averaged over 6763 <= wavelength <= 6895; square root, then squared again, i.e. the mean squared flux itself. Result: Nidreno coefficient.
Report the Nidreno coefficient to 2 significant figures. 46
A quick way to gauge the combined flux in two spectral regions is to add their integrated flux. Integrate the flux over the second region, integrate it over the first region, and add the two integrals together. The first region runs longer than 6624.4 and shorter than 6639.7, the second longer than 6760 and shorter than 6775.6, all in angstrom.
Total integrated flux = 230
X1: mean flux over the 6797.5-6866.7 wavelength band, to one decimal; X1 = 6.7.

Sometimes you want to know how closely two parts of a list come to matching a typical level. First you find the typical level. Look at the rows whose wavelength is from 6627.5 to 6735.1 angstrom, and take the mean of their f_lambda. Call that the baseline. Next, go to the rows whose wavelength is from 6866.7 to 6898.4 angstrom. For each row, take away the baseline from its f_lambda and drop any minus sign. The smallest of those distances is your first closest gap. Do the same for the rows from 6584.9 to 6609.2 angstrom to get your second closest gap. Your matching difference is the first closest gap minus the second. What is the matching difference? -0.2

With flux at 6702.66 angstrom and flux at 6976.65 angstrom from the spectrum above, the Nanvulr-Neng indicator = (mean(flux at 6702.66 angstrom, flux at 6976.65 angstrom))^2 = 62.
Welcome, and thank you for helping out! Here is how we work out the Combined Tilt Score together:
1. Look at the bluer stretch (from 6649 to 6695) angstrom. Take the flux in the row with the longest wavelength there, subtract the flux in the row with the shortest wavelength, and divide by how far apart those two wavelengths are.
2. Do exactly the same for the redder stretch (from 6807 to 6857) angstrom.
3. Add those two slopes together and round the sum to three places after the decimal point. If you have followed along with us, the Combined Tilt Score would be -0.016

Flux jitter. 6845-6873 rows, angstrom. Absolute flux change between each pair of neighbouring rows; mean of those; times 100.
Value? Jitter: 21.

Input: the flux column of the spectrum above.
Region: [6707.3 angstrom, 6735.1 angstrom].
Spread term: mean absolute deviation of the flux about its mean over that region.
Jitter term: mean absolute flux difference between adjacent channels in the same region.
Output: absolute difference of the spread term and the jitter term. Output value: 0.040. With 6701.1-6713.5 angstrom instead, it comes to 0.021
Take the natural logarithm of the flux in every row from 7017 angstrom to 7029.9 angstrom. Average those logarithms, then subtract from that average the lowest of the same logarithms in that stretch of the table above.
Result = 0.022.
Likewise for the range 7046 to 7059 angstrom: 0.089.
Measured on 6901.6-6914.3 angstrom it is 0.048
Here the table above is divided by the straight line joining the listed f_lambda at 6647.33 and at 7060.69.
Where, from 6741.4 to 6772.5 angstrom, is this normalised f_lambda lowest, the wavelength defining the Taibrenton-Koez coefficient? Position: 6752.23 angstrom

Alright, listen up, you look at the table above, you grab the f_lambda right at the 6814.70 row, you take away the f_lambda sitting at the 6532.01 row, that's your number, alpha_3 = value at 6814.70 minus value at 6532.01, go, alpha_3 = -1.7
